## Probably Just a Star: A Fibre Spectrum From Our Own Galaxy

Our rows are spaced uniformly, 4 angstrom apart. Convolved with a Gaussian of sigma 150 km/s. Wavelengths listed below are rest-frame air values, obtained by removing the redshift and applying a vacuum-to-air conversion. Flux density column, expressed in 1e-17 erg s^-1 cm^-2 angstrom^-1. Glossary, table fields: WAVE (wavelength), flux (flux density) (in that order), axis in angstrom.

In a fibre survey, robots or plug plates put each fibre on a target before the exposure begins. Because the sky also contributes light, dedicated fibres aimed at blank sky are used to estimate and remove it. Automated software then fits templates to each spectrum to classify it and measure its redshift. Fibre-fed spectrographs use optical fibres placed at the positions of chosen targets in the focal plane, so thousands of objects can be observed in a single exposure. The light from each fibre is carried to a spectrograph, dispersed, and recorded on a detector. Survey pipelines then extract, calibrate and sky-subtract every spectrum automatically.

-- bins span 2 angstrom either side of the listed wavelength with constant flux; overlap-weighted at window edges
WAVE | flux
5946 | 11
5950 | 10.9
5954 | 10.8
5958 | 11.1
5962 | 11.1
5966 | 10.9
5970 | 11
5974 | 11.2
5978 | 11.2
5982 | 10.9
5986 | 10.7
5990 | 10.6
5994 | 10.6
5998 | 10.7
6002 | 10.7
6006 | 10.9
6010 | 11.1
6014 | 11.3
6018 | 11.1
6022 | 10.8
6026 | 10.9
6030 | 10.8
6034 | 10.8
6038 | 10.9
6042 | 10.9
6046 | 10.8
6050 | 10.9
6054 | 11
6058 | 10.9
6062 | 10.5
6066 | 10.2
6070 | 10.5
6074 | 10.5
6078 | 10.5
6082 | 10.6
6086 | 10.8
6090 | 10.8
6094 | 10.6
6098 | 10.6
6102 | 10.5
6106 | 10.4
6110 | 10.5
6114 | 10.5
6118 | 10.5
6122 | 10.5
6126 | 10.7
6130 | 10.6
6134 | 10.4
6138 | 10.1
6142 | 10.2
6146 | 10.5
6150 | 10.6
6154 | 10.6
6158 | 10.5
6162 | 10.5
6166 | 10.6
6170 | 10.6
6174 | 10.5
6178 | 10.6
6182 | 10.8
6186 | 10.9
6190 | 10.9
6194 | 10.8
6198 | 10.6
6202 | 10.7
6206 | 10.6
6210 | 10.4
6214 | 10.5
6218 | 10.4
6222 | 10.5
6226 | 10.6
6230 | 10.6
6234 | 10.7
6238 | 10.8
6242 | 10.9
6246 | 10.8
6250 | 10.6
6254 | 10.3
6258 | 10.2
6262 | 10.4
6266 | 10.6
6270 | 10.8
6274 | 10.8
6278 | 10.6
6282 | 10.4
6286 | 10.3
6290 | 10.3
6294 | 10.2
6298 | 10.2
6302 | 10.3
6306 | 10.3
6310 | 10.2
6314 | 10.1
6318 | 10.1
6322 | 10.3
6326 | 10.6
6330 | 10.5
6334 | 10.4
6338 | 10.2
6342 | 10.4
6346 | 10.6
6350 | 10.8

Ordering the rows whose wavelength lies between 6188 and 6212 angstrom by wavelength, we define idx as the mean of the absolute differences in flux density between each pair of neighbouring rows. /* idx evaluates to 0.14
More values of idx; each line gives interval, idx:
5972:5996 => 0.12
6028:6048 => 0.05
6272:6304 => 0.10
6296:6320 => 0.06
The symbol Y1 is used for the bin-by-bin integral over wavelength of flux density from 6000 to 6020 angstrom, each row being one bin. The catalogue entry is 220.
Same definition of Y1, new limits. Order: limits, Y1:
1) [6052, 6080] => 296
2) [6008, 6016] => 90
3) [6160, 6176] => 169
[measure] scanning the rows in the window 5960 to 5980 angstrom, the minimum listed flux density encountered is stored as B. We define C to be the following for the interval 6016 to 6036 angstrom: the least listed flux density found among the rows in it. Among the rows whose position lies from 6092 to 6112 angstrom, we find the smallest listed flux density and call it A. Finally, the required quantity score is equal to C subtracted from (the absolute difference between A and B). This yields -10.3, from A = 10.4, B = 10.9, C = 10.8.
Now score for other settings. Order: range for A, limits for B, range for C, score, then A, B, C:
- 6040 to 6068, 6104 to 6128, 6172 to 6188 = -10.3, 10.2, 10.4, 10.5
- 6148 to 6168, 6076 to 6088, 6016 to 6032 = -10.8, 10.5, 10.5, 10.8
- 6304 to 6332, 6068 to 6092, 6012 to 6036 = -10.4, 10.1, 10.5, 10.8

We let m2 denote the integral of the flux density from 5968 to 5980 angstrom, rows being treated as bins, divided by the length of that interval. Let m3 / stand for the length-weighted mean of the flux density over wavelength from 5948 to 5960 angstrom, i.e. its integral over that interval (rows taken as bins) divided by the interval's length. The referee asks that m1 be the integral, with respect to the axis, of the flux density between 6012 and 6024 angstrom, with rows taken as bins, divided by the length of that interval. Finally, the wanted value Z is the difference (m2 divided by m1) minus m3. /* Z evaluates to -9.9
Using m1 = 11.1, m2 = 11.1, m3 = 10.9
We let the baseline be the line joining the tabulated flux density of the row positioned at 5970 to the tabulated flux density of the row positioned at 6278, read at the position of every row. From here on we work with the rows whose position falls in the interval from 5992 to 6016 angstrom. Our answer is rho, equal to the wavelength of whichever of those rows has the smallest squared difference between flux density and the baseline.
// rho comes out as 6006 angstrom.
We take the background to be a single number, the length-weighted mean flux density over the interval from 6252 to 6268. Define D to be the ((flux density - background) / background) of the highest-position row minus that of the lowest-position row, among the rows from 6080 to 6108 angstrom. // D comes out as -0.019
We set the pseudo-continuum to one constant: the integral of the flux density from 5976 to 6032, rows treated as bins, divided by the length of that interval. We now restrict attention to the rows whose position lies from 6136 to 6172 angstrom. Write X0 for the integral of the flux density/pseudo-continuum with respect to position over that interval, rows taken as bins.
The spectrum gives 34.6 angstrom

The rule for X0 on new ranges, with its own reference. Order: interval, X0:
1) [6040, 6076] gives 35.4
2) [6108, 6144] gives 34.6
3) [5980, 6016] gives 35.9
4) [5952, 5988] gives 36.4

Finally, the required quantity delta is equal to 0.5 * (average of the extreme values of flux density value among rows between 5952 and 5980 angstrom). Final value 5.50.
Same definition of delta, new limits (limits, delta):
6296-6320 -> 5.10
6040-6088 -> 5.30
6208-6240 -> 5.30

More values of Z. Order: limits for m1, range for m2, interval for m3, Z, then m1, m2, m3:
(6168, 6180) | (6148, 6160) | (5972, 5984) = -10.1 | 10.6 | 10.6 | 11.1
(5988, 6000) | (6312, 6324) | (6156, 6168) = -9.6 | 10.6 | 10.2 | 10.5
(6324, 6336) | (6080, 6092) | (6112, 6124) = -9.5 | 10.5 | 10.7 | 10.5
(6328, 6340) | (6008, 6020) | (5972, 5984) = -10.0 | 10.4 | 11.2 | 11.1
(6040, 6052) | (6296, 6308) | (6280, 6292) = -9.4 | 10.9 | 10.3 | 10.3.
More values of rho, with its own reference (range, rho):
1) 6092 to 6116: 6098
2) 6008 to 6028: 6026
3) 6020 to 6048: 6042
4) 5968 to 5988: 5970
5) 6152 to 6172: 6170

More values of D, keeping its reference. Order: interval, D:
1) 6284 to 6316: -0.019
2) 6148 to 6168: 0.000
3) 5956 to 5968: -0.019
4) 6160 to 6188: 0.039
